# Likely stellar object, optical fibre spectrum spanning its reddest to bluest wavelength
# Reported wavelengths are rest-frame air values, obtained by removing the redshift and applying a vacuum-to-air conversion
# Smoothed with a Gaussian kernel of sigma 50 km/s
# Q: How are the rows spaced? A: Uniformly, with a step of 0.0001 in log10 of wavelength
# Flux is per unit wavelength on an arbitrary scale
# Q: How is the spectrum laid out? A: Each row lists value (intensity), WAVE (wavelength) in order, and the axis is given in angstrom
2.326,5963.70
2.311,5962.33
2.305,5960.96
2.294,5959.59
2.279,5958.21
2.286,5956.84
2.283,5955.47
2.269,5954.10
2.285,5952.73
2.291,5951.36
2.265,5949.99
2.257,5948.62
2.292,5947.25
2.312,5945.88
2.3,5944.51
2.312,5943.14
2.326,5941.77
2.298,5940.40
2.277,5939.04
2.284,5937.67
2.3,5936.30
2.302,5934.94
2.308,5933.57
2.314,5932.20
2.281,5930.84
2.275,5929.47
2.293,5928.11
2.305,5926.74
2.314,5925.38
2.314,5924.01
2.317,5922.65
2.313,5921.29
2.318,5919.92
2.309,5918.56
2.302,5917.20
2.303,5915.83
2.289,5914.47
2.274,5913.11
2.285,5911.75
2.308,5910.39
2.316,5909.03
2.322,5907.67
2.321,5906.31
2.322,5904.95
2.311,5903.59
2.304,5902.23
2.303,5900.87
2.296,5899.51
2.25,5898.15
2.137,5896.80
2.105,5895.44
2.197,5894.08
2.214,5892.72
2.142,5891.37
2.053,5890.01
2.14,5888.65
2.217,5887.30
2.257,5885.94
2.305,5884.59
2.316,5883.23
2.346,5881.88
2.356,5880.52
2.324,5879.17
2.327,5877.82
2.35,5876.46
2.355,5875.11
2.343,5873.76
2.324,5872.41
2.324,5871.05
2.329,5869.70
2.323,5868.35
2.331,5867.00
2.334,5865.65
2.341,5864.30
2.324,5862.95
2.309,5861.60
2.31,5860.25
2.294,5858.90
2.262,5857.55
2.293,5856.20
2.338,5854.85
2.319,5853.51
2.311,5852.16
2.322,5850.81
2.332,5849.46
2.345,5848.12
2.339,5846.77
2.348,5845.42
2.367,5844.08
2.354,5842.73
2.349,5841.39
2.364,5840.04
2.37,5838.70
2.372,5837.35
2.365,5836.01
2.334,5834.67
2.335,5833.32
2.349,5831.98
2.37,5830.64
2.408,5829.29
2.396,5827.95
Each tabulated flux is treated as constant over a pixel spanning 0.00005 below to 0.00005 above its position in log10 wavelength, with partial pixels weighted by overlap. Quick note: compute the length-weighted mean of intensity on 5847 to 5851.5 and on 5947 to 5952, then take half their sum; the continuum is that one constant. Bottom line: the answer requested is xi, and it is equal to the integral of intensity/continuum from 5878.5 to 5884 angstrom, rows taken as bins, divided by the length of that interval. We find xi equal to 1.01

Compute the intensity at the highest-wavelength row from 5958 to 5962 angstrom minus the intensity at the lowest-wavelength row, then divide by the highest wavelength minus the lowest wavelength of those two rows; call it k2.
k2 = 0.009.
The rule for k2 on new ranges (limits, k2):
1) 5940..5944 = 0.005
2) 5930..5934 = 0.010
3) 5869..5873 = -0.002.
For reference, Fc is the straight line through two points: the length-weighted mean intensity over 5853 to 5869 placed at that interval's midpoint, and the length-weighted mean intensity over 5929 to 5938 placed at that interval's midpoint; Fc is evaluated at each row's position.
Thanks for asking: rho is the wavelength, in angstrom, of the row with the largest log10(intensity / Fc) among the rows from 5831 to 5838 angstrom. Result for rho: 5837.35 angstrom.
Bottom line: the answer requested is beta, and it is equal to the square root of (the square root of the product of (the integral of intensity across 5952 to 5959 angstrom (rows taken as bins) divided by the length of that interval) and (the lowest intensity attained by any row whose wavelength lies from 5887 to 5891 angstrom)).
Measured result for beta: 1.47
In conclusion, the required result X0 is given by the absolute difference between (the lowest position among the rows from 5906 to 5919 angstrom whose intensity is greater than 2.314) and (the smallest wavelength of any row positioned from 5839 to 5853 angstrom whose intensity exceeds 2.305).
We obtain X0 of 66.3 angstrom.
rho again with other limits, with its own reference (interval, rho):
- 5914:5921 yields 5919.92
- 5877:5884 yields 5880.52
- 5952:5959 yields 5956.84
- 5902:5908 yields 5907.67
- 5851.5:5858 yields 5854.85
